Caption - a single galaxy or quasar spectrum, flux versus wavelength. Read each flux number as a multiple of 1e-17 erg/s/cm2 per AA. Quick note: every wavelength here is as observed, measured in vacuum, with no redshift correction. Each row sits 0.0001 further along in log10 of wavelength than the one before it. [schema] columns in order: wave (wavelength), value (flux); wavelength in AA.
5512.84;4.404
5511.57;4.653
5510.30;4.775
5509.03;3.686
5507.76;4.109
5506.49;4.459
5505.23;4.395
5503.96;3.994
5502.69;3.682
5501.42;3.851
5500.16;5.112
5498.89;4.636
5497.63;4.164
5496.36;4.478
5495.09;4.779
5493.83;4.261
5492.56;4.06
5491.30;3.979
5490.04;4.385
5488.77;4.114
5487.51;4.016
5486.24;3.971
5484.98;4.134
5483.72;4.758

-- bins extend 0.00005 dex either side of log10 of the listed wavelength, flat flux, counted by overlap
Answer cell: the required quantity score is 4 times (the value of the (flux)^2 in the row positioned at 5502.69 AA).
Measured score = 54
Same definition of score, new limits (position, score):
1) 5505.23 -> 77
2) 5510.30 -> 91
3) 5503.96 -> 64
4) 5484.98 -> 68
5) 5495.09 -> 91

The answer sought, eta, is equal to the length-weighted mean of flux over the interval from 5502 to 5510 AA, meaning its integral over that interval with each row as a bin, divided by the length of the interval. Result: 4.08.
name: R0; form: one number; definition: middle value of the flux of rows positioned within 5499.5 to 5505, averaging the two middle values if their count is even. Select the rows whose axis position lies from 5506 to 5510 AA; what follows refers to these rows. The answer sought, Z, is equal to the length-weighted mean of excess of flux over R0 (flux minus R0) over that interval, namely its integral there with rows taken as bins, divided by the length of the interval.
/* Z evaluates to 0.21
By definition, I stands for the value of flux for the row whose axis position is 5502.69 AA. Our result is 3.682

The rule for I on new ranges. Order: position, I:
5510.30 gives 4.775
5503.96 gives 3.994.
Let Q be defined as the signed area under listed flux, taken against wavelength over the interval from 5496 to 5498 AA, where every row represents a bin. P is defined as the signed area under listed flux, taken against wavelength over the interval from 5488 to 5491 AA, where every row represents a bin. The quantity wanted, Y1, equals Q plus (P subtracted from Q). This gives 5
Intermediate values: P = 12.6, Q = 8.6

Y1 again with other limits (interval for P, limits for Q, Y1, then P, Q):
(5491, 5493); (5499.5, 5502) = 14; 8.1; 11.3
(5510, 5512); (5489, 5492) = 16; 9.4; 12.5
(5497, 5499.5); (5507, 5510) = 13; 11.0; 12.0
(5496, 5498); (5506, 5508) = 9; 8.6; 8.6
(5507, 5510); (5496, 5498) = 5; 12.0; 8.6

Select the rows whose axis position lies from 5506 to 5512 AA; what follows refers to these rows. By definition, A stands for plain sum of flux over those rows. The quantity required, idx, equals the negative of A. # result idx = -21.7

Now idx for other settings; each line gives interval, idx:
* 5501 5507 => -20.4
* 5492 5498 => -21.7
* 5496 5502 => -22.2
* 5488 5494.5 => -20.8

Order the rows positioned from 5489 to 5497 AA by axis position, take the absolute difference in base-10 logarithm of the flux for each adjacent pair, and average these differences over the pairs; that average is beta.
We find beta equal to 0.030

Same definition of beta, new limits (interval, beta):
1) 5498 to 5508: 0.043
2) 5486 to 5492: 0.021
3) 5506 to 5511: 0.065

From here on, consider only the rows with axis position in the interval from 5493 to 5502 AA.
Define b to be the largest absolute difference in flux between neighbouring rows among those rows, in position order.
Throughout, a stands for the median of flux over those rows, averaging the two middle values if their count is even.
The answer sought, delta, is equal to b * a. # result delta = 5.6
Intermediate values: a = 4.48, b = 1.26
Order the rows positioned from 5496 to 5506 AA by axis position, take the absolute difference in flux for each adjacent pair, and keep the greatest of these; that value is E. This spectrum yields 1.26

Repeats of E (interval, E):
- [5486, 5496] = 0.52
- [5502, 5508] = 0.40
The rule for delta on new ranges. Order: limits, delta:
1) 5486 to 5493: 1.6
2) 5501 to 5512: 4.5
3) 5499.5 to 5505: 4.9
